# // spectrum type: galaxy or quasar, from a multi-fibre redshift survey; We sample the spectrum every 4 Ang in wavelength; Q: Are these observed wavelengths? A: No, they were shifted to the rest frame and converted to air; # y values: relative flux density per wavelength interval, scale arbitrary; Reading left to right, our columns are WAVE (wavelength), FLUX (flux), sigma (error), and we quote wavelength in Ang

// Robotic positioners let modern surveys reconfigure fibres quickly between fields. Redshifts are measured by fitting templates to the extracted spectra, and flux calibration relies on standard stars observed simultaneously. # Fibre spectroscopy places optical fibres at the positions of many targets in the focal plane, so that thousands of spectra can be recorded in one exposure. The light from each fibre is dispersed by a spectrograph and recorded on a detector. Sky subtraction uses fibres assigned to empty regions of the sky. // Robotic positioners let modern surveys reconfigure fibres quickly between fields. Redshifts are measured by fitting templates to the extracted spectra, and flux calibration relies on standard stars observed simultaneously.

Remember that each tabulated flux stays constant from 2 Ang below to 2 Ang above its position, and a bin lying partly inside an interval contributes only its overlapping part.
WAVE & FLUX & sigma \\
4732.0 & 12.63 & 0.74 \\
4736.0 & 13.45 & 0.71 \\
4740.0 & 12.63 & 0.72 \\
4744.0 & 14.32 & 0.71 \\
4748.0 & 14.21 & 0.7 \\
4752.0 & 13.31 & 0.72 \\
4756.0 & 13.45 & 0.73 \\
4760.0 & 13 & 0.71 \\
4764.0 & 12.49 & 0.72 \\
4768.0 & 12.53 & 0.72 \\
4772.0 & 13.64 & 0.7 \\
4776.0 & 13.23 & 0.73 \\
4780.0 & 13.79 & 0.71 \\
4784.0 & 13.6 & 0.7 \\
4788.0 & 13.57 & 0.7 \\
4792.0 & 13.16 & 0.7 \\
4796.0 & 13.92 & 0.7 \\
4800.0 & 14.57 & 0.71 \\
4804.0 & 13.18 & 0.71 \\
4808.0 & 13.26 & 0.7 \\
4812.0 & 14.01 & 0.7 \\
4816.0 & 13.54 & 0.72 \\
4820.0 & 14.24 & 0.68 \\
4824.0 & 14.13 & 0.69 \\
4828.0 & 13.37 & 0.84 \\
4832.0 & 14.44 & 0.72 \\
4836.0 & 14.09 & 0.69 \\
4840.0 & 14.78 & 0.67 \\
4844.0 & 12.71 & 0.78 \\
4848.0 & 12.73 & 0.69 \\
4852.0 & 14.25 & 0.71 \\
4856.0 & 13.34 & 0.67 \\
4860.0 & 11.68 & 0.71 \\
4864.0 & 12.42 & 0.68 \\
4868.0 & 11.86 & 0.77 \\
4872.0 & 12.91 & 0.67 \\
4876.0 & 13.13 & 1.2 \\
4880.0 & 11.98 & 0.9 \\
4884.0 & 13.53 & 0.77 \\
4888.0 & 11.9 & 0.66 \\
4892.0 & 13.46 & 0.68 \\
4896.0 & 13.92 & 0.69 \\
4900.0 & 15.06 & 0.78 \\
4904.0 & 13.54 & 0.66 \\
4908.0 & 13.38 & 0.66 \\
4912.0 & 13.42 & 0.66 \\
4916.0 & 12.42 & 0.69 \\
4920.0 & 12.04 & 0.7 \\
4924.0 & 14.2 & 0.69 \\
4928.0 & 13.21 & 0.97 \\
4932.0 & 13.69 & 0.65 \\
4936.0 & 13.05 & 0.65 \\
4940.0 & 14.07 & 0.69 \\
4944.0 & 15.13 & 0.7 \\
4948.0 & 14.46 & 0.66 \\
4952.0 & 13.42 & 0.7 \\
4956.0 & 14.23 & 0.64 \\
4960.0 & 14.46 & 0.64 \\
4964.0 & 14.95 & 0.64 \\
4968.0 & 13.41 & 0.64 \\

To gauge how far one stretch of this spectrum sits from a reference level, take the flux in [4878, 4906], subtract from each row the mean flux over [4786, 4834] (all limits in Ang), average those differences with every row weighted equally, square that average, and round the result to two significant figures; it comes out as 0.19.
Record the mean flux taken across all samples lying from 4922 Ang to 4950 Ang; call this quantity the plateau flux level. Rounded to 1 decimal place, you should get 14.0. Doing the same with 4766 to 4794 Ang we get 13.4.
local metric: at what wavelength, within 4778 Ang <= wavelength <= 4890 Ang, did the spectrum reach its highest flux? 4840.0 Ang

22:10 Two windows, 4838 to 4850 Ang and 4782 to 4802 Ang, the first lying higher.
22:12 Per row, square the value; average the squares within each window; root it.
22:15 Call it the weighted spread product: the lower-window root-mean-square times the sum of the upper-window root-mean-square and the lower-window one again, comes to 375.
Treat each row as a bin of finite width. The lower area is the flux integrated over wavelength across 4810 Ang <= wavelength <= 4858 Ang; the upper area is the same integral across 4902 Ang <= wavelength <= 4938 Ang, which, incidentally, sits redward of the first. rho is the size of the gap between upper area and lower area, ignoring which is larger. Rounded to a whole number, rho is 187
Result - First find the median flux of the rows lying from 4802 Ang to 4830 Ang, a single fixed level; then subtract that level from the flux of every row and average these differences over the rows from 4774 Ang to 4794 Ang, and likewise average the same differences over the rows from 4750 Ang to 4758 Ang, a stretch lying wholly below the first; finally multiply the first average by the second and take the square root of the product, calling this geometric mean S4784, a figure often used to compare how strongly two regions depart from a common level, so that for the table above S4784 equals 0.11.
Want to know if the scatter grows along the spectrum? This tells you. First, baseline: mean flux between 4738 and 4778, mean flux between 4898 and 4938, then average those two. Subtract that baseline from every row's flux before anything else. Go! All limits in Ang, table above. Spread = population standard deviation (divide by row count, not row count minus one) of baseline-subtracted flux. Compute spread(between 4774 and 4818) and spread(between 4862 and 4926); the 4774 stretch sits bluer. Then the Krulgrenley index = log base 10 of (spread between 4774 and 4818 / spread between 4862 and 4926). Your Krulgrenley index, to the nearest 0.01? -0.33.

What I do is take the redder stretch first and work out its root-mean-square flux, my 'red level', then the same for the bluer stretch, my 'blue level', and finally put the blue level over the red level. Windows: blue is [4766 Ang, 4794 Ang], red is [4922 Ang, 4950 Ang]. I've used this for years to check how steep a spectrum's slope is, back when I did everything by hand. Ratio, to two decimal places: 0.96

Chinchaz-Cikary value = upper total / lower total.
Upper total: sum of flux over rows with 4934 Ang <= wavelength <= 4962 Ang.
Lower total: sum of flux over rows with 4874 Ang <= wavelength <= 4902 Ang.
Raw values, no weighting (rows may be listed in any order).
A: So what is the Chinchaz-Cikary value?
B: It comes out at 1.06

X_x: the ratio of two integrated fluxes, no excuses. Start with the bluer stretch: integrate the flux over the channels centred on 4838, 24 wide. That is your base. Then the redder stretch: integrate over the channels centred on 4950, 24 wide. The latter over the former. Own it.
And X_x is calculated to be 1.04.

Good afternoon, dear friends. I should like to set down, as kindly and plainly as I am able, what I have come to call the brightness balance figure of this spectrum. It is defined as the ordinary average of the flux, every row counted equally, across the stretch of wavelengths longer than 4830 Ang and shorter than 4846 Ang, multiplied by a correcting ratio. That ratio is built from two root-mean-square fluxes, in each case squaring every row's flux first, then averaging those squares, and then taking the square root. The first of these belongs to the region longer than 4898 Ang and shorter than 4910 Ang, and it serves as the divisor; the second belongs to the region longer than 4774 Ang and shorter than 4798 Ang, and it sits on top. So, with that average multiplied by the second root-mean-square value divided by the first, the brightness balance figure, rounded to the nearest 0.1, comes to 13.5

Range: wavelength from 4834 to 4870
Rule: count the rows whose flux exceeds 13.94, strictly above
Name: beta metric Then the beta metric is 3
